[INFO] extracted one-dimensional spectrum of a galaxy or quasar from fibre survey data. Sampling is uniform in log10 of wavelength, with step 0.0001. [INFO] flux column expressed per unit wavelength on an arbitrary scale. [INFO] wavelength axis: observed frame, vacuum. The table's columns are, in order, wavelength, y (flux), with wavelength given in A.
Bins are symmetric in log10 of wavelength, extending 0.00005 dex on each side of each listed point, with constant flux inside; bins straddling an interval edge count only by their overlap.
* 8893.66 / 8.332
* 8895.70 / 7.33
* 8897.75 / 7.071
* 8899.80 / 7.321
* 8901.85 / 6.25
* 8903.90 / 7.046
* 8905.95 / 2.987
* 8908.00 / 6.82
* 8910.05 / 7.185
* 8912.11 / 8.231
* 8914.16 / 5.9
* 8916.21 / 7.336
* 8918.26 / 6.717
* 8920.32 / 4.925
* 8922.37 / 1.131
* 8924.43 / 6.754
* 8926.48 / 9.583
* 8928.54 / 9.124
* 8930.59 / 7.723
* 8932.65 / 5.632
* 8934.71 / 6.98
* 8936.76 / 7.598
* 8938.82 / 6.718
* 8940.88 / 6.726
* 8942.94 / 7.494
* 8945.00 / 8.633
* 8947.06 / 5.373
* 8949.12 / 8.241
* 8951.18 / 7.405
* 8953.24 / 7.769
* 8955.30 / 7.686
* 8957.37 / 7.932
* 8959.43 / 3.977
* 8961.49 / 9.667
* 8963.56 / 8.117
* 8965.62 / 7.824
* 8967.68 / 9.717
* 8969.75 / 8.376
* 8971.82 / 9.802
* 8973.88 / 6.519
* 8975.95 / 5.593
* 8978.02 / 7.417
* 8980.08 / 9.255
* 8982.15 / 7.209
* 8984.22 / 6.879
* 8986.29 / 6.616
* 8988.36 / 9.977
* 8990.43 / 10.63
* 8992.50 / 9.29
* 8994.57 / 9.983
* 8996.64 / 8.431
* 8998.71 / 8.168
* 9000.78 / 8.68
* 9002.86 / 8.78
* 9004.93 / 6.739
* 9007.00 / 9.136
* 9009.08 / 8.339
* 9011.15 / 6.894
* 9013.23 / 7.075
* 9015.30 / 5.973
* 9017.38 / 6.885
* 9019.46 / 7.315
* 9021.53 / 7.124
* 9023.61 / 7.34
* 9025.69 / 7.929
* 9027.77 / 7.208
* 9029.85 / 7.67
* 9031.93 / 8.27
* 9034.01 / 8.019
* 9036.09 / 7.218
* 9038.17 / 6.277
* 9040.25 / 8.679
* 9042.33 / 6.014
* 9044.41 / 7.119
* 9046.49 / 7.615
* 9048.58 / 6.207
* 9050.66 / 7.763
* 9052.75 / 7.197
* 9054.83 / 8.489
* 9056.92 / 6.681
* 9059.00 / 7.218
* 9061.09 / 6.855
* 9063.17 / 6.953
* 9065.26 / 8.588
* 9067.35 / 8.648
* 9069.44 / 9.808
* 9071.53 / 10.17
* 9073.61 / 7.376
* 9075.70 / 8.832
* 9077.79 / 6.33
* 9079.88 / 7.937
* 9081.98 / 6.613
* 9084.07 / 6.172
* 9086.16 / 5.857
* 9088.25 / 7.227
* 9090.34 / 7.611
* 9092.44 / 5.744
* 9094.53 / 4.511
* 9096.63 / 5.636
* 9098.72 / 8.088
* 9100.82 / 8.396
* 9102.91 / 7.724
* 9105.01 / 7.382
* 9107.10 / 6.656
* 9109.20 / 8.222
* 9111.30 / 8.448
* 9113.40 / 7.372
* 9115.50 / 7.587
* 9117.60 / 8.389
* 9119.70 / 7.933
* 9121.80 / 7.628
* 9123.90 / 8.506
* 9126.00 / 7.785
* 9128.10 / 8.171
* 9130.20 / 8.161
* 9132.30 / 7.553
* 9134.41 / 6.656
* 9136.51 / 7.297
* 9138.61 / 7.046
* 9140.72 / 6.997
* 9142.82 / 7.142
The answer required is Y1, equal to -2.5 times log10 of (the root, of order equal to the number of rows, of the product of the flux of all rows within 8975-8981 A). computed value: -2.15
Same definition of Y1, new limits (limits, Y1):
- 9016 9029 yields -2.16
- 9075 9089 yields -2.10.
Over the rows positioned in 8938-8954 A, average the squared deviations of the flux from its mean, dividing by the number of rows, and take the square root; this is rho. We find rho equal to 1.0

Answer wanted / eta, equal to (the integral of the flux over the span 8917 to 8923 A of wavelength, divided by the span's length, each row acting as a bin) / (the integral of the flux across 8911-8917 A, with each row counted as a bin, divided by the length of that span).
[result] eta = 0.64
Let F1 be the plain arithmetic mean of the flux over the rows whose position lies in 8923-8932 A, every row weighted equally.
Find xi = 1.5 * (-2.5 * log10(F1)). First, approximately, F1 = 8.3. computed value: -3.45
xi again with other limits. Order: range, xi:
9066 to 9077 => -3.57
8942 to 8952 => -3.27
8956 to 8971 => -3.38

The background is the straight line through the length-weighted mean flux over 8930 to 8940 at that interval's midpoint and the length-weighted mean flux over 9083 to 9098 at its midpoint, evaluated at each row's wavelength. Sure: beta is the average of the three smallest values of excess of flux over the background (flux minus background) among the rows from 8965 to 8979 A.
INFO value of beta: -0.2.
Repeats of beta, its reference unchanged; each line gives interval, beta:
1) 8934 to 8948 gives -0.6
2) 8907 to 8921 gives -1.1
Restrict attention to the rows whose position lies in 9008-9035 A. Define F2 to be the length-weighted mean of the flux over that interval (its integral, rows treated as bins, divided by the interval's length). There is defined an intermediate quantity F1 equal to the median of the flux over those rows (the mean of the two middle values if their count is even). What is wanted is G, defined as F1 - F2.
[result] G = -0.07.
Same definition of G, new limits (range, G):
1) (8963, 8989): -0.09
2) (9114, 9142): -0.03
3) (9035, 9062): 0.01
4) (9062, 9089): -0.36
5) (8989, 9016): 0.06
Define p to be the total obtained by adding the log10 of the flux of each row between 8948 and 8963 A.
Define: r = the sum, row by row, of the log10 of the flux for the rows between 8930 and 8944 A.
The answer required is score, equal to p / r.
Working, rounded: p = 6.05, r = 5.9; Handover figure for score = 1.03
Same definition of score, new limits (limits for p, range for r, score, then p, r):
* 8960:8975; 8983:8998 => 0.99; 6.50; 6.6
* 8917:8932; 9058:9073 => 0.82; 5.23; 6.4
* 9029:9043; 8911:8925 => 1.23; 6.08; 5.0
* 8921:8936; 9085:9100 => 0.95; 5.31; 5.6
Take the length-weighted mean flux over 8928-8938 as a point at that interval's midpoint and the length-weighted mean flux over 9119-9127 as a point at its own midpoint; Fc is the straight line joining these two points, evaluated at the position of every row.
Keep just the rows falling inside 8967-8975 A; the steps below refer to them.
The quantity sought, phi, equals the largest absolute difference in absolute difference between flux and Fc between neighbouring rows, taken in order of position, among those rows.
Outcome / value 1.4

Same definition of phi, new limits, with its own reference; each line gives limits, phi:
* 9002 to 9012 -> 0.8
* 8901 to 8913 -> 4.1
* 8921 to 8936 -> 5.6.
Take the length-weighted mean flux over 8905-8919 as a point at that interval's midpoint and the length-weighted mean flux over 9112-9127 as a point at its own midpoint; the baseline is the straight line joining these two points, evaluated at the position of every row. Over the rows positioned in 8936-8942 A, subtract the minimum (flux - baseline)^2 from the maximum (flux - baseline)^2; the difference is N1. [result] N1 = 1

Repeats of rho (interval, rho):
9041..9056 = 0.8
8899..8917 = 1.4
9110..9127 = 0.4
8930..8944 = 0.7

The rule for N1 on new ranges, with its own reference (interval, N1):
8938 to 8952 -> 4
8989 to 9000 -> 12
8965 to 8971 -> 7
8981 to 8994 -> 13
